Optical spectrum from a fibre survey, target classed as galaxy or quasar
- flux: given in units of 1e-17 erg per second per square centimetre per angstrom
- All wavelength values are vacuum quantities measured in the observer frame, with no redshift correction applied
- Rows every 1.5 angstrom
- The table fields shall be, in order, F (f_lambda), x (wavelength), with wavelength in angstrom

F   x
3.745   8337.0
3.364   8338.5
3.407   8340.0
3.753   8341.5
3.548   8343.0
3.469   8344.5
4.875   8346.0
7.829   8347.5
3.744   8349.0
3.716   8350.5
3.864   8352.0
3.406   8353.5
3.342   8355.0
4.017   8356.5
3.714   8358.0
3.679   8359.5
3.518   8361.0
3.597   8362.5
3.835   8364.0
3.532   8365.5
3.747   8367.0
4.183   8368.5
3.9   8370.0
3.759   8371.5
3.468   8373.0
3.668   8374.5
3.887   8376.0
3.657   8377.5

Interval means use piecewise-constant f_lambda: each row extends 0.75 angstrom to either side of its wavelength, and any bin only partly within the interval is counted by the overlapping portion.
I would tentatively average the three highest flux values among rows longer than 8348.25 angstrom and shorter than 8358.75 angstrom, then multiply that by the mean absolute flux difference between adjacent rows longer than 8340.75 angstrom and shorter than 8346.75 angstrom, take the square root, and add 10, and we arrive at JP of 11.48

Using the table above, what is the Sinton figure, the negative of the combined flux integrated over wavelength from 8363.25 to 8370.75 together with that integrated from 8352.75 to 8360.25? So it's -56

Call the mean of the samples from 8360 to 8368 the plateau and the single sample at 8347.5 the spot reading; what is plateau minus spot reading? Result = -4.2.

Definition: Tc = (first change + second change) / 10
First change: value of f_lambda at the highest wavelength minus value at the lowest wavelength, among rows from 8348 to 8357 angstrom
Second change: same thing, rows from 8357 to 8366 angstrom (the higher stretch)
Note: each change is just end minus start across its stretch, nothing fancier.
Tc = 0.009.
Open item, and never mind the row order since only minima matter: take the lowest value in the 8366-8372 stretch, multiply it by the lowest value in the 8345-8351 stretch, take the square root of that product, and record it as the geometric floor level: 3.731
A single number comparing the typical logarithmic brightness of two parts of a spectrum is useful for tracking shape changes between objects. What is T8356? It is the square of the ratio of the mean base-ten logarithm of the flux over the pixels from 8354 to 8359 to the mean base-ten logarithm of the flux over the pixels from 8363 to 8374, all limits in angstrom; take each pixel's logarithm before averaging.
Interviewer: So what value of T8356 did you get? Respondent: 0.96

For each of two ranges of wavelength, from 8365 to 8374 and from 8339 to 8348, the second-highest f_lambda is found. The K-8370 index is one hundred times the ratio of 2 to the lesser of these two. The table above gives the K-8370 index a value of 51.3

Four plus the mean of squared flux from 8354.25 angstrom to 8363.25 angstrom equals 17.3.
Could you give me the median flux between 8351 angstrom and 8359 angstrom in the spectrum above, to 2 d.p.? 3.71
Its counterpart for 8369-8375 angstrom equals 3.71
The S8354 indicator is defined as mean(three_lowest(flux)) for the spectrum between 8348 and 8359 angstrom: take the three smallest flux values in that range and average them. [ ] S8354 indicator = 3.49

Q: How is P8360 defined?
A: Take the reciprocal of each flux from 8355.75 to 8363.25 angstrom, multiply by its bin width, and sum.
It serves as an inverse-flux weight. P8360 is 2.03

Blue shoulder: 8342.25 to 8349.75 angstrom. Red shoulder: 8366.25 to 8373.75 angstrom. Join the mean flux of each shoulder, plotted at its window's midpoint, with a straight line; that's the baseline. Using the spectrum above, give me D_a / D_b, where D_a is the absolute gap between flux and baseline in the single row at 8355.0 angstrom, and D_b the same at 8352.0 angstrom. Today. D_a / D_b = 1.7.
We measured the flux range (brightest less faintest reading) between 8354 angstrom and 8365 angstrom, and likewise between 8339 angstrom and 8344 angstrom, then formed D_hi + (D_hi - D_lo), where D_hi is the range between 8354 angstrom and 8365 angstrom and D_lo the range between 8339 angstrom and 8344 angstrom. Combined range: 1.0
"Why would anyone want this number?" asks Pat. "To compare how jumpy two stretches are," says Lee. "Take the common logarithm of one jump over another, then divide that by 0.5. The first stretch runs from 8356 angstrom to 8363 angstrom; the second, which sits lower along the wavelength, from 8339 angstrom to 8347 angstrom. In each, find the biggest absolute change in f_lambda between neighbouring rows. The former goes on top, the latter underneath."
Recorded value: -1.3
